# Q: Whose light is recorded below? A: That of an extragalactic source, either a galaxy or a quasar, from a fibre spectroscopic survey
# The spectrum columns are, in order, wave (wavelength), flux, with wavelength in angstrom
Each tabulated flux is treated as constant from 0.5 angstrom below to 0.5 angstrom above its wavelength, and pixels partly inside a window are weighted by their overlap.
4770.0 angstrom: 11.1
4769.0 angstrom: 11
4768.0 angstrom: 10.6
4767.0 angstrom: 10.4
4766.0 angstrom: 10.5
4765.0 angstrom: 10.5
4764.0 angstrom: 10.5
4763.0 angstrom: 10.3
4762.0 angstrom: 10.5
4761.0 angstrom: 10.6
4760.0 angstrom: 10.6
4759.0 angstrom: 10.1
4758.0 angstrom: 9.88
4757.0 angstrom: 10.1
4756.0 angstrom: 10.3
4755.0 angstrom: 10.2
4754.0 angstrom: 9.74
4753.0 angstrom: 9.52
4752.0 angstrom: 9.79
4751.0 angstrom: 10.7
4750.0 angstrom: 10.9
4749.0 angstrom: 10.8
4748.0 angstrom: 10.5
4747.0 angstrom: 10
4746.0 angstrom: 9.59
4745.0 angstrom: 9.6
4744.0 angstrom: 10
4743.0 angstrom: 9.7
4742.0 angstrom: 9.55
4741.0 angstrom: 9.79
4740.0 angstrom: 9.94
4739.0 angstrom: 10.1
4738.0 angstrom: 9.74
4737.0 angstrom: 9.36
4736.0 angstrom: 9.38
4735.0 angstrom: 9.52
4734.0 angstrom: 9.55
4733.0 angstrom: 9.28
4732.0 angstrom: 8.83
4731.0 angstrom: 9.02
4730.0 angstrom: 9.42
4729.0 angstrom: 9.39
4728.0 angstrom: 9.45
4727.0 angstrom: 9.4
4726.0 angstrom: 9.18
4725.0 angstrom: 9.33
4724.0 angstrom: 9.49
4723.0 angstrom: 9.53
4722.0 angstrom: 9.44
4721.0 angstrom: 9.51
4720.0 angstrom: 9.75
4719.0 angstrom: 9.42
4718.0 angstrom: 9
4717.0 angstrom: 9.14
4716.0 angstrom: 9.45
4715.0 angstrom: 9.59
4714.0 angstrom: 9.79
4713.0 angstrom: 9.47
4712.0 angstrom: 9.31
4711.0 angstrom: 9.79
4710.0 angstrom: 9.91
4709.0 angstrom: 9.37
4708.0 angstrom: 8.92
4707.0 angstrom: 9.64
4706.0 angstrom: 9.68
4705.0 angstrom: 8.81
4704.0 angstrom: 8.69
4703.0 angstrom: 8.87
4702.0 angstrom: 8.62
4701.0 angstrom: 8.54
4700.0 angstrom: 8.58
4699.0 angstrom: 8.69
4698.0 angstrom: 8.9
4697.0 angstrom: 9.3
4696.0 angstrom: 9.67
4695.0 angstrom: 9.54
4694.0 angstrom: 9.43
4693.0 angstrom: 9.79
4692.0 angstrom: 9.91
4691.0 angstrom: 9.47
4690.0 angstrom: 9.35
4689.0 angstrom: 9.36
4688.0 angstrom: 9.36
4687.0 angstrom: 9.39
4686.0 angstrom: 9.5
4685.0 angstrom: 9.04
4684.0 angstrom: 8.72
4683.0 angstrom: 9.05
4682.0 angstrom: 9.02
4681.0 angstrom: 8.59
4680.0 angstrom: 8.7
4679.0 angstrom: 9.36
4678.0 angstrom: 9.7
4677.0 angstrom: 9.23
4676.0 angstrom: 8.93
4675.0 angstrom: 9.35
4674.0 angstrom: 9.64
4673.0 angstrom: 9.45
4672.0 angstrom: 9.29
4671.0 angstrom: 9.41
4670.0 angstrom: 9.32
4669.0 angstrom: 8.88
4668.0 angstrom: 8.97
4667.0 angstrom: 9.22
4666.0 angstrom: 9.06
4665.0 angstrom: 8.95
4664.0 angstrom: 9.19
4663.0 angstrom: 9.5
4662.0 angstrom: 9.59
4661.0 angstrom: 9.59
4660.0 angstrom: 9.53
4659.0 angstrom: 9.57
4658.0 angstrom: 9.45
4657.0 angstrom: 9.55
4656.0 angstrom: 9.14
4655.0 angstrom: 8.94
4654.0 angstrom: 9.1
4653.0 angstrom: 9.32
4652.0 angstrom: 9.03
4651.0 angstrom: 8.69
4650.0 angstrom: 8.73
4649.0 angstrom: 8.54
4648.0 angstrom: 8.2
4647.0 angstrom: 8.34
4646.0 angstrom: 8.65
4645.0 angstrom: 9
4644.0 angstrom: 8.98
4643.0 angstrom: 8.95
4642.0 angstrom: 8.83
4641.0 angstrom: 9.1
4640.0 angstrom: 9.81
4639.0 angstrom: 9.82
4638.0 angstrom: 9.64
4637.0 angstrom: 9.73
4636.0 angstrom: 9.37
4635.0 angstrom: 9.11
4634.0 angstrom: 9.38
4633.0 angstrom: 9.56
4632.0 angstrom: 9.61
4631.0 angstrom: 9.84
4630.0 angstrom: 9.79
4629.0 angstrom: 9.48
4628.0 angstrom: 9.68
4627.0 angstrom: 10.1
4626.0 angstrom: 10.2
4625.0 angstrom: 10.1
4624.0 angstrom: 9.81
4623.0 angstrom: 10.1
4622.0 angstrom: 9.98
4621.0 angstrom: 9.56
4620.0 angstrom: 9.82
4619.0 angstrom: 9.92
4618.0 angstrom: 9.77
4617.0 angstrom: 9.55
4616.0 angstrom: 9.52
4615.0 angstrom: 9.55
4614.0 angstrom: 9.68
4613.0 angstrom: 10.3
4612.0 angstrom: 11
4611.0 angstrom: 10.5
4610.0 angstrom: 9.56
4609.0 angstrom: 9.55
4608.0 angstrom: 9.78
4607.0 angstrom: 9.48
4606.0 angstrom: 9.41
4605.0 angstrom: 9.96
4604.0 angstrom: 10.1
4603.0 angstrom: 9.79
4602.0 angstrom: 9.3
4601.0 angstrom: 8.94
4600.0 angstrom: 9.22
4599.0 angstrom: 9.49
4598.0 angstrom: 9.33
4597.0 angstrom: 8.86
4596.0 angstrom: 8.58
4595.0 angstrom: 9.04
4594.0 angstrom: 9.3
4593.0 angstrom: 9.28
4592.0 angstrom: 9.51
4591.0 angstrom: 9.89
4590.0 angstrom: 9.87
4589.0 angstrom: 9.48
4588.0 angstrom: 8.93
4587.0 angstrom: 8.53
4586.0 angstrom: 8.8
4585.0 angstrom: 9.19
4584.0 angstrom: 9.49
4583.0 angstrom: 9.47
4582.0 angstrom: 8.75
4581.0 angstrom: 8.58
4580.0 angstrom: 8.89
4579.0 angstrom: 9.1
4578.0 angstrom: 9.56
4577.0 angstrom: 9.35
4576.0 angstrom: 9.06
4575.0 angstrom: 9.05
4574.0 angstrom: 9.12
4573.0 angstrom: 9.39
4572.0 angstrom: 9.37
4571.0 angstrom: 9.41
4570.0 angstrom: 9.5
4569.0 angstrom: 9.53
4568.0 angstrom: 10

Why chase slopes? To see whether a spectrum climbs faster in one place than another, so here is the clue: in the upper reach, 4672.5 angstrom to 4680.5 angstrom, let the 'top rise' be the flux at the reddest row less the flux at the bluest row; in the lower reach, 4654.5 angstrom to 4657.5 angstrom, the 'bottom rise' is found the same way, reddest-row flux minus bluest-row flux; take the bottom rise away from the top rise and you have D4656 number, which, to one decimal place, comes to -1.4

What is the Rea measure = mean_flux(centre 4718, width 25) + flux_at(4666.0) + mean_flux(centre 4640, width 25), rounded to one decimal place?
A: 27.7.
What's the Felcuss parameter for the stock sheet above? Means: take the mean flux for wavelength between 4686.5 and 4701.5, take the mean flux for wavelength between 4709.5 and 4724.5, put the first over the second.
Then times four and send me 3.91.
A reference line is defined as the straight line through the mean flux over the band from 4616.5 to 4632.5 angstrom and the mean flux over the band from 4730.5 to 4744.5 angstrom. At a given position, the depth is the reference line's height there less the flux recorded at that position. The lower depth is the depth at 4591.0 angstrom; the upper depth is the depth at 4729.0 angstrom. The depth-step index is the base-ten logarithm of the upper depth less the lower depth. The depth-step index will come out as -0.8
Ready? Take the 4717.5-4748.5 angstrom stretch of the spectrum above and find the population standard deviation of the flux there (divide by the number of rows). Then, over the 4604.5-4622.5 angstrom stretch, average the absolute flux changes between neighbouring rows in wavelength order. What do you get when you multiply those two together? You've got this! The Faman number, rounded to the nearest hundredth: 0.10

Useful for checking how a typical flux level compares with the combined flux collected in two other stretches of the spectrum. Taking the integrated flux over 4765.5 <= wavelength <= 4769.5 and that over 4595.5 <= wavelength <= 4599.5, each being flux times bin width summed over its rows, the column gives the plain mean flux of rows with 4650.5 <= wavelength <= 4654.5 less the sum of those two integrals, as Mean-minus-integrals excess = -69.7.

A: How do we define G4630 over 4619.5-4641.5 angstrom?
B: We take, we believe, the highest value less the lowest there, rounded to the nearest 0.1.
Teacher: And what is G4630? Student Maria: 1.1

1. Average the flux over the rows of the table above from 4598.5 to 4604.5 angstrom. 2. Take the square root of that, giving 3.08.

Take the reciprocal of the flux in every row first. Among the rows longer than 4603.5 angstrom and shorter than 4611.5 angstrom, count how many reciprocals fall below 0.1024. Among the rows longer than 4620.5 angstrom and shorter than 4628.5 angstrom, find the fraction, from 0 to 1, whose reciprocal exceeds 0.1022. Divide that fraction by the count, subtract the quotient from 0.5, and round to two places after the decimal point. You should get 0.44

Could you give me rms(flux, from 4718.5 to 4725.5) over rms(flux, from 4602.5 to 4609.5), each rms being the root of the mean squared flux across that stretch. 0.98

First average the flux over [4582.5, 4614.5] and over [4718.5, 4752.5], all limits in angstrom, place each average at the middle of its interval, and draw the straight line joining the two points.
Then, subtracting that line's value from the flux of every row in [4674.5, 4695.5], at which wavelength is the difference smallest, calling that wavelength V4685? 4681.0 angstrom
